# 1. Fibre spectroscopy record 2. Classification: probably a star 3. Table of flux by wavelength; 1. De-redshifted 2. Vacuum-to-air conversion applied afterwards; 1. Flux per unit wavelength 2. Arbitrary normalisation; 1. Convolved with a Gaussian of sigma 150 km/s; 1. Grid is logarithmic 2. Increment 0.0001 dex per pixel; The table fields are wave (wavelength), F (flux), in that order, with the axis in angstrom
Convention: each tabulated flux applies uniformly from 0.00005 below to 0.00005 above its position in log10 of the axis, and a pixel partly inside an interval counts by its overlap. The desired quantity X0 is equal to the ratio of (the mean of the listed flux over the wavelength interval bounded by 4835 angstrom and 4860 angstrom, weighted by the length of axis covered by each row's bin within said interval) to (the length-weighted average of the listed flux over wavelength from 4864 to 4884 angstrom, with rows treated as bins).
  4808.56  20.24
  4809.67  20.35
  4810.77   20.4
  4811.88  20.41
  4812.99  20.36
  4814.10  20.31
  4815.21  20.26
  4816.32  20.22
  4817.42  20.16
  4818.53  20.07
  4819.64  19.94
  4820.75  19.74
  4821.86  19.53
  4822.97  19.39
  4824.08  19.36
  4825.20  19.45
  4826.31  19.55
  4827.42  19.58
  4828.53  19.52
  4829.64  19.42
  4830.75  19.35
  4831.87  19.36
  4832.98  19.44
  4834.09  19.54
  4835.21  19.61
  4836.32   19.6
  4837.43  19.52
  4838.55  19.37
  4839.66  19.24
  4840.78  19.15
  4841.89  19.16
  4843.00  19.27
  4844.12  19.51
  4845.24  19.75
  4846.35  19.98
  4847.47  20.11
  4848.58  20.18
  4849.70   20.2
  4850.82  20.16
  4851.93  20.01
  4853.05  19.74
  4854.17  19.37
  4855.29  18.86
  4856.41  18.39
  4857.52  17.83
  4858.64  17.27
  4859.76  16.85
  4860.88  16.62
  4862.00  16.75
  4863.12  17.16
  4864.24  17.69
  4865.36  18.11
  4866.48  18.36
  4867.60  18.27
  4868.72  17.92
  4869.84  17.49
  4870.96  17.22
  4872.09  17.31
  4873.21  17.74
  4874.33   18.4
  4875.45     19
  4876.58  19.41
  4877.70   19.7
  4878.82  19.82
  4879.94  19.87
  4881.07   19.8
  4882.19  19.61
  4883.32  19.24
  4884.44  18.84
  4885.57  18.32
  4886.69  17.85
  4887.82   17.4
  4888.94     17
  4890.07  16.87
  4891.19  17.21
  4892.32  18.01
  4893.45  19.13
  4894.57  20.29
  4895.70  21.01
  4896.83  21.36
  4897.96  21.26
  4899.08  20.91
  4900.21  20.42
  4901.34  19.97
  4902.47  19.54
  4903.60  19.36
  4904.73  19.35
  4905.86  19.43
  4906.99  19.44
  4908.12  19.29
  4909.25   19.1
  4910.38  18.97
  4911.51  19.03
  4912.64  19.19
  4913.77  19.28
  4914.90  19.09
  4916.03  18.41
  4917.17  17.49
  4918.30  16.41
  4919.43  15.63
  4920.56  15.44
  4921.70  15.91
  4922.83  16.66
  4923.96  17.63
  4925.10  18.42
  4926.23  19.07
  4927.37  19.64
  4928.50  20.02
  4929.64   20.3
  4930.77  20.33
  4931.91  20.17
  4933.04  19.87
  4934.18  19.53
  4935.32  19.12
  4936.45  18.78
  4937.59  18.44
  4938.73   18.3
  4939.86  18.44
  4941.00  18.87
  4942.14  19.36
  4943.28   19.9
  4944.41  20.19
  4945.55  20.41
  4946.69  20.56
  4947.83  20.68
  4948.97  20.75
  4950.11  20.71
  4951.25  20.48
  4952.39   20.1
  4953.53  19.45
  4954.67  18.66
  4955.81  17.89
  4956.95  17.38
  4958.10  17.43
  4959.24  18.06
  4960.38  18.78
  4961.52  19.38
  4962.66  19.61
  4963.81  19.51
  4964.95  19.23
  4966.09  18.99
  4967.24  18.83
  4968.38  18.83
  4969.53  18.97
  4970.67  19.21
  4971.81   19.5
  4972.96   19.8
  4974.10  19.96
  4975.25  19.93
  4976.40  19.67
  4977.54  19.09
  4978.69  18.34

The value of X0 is 1.04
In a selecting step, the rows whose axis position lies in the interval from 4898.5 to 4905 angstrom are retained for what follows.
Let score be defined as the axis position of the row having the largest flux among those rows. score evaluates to 4899.08 angstrom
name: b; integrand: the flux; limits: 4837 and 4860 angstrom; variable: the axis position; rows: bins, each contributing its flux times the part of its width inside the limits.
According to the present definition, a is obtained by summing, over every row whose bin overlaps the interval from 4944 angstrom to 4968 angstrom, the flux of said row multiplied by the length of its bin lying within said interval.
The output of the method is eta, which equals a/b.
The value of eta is 1.05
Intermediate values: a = 465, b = 443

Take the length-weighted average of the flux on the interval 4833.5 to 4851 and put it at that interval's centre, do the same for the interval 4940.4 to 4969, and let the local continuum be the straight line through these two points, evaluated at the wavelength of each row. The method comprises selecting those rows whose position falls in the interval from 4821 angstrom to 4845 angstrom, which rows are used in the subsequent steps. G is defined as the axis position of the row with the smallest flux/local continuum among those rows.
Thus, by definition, 4840.78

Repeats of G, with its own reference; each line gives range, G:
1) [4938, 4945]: 4938.73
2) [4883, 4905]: 4890.07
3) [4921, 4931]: 4921.70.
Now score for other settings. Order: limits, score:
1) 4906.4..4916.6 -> 4906.99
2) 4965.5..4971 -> 4970.67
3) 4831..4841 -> 4835.21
